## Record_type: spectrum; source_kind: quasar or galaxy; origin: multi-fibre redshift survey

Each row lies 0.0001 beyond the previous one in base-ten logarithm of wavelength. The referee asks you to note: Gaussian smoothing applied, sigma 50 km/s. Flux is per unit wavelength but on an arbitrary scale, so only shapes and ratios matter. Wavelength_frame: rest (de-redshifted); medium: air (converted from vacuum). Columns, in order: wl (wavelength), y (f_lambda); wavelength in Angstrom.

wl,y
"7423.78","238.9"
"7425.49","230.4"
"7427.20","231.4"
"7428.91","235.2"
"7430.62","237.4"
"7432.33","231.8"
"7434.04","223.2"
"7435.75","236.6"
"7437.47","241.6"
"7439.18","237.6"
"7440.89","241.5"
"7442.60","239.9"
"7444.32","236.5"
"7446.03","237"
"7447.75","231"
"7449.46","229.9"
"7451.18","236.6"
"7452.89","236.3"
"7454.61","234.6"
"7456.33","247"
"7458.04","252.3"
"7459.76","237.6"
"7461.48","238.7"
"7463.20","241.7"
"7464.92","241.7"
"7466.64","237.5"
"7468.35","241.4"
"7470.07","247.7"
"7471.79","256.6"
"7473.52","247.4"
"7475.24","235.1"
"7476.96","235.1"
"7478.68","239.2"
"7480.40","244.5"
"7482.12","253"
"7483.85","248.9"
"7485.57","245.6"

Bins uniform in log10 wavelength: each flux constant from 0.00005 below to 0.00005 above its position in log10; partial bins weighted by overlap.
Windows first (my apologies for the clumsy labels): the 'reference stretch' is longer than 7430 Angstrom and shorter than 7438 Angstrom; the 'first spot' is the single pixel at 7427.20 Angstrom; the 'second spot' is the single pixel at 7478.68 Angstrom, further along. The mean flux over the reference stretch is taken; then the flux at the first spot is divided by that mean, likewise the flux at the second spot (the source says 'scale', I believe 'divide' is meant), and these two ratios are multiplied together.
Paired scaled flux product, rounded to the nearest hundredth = 1.01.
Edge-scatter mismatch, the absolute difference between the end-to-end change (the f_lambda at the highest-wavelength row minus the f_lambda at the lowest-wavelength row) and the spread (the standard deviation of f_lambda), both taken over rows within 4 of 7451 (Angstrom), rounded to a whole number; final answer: 1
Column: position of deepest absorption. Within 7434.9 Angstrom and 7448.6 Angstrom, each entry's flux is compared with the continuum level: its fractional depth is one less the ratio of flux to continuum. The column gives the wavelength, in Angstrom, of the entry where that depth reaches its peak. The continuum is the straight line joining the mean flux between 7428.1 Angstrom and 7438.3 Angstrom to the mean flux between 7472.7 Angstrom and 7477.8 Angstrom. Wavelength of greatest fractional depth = 7447.75 Angstrom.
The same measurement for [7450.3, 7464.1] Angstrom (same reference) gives 7454.61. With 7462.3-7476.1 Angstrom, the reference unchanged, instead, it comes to 7475.24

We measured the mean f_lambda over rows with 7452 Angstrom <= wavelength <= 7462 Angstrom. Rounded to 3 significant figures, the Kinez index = 241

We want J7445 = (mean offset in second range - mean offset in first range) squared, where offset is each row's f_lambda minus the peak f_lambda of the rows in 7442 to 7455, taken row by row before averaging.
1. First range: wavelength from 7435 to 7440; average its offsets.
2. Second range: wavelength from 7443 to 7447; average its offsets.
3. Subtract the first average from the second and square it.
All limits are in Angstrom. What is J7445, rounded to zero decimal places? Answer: 3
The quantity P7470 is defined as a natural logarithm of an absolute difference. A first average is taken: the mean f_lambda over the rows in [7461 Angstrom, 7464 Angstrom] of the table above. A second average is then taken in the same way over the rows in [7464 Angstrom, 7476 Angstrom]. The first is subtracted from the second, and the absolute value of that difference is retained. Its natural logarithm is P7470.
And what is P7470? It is 1.3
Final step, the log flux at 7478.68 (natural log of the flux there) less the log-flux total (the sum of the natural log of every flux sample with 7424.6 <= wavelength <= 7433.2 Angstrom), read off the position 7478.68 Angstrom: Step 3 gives -22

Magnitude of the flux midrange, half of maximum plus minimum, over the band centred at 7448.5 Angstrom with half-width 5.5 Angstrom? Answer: -5.92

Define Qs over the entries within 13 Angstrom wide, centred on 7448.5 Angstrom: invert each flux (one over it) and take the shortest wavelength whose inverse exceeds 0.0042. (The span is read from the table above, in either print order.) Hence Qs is 7444.32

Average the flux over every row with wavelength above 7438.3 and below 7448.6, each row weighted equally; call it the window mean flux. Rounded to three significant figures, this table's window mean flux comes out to 237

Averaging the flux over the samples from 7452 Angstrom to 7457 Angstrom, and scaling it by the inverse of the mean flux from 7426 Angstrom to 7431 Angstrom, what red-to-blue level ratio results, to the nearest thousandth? 1.020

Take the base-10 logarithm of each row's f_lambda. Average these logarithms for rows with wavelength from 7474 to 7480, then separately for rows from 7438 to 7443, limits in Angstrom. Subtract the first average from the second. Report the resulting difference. 0.006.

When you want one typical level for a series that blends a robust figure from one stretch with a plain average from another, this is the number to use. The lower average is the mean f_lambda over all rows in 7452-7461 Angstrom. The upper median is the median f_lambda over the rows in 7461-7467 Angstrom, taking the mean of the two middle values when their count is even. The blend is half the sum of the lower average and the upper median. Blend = 241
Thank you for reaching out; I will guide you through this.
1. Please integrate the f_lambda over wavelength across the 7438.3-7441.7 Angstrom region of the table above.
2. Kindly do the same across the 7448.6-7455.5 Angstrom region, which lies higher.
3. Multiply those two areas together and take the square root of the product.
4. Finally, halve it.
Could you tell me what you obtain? 574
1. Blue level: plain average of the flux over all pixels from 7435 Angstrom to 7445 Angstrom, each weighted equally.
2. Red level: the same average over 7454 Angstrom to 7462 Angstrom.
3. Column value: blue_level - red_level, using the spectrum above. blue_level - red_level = -3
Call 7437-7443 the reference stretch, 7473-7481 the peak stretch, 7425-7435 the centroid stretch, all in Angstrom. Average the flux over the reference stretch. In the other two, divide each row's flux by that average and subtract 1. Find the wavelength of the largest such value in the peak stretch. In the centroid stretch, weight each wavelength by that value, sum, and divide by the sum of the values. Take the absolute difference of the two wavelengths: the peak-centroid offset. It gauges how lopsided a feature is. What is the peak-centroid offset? 43.2 Angstrom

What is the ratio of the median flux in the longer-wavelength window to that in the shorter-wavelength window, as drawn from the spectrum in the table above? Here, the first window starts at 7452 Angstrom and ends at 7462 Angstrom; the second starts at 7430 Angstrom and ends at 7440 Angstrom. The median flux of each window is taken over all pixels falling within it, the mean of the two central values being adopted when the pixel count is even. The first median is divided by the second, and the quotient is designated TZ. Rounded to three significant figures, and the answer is 1.00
